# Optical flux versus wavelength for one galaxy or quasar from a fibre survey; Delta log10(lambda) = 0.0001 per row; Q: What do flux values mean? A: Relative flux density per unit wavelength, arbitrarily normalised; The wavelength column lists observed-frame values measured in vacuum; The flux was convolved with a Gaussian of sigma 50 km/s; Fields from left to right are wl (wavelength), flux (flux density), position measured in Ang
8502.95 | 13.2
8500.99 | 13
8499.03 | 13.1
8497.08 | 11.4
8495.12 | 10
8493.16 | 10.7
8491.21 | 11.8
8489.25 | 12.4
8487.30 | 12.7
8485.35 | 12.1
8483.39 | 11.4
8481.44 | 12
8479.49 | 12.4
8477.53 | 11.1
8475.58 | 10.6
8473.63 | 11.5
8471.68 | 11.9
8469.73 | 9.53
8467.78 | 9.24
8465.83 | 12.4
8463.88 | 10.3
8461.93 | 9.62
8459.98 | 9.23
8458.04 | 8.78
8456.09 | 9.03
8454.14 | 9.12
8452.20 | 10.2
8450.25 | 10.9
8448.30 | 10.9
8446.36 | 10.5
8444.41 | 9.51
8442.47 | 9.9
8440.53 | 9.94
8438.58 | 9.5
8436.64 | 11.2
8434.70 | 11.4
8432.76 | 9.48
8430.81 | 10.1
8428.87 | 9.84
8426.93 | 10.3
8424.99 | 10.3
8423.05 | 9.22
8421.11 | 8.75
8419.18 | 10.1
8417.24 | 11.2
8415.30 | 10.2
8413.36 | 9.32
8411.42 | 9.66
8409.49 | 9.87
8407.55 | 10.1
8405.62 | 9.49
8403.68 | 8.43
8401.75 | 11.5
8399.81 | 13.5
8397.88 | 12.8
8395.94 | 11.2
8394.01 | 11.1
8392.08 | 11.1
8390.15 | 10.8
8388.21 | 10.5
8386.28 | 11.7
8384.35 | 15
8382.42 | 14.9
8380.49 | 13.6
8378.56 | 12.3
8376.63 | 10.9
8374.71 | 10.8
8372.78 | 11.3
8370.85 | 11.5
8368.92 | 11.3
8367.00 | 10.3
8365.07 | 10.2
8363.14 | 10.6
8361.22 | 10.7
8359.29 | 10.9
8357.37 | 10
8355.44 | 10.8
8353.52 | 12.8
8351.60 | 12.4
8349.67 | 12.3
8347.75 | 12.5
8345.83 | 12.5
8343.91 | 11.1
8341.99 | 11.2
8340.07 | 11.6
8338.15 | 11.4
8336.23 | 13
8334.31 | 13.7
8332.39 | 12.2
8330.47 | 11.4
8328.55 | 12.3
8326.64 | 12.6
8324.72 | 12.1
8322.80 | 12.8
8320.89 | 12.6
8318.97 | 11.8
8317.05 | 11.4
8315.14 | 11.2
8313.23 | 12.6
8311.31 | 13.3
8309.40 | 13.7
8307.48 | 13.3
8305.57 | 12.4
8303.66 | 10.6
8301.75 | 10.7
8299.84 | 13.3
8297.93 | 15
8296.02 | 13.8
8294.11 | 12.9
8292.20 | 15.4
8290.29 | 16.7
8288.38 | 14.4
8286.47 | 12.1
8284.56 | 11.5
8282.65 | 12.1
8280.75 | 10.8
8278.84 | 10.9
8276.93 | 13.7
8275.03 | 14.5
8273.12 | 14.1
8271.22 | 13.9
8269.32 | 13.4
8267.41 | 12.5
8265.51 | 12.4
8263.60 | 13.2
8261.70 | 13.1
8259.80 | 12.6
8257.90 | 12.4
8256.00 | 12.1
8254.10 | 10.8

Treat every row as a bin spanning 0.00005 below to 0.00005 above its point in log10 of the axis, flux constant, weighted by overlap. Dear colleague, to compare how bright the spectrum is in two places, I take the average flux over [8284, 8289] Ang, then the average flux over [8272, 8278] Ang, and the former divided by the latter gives 0.90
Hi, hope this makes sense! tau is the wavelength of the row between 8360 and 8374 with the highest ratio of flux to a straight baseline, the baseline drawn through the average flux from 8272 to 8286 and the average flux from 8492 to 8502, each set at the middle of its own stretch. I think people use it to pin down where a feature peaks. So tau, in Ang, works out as 8370.85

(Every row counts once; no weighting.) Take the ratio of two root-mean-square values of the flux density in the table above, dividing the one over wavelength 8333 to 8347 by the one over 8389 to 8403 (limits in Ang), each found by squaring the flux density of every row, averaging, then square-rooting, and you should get 1.03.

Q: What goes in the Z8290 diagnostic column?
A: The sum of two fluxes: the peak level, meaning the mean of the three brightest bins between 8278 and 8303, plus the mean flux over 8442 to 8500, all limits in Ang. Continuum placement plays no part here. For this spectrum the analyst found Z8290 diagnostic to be 26.5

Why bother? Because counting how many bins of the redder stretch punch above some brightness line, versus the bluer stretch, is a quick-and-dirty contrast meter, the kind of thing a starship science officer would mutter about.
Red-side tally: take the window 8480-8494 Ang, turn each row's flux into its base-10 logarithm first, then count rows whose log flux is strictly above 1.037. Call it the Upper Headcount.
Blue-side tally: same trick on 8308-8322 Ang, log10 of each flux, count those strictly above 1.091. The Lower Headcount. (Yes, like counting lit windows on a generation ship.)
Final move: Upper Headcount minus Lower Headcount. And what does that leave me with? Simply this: 2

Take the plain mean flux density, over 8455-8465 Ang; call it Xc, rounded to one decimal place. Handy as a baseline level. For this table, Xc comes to 9.4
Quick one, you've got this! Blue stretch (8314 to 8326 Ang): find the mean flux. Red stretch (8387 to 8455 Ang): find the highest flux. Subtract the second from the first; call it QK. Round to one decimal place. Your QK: -1.5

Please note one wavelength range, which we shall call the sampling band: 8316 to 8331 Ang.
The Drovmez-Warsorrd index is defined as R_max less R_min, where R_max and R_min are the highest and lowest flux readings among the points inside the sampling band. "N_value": 1.4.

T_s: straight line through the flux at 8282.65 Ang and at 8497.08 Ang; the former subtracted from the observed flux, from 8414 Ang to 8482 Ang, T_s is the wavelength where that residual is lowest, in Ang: 8421.11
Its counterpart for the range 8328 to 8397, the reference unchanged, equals 8357.37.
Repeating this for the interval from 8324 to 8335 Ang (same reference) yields 8330.47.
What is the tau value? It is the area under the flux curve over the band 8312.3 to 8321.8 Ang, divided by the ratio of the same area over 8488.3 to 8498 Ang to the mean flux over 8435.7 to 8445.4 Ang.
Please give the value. 10.4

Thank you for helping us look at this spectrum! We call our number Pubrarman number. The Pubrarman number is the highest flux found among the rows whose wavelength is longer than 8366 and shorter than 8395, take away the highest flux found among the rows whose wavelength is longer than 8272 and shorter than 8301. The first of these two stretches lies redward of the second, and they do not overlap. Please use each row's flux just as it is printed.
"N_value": -2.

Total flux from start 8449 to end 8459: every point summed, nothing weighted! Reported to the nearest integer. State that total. 48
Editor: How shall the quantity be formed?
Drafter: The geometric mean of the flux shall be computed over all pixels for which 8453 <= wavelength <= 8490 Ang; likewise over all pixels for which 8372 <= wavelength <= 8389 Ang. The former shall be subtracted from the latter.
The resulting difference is 1.5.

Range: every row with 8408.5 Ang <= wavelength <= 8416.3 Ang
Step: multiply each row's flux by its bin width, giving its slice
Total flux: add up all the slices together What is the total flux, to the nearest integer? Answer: 76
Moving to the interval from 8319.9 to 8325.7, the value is 72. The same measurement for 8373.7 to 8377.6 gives 42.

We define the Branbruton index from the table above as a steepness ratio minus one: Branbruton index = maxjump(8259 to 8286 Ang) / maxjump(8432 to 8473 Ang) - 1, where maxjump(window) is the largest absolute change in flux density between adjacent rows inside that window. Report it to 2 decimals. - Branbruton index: -0.11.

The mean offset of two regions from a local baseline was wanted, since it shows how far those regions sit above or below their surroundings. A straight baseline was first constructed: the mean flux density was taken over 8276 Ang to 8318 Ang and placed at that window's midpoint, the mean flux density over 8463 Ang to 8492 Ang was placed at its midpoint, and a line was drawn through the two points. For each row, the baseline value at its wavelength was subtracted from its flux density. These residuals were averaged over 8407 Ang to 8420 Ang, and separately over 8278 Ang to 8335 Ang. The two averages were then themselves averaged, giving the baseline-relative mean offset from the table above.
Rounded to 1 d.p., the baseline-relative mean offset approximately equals -1.0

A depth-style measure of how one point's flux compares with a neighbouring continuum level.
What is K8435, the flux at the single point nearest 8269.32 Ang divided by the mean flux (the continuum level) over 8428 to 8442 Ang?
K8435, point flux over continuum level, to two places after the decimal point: 1.31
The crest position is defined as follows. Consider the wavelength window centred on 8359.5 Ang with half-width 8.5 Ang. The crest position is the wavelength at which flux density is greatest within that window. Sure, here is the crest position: 8353.52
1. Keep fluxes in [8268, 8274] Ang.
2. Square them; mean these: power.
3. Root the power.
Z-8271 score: 13.8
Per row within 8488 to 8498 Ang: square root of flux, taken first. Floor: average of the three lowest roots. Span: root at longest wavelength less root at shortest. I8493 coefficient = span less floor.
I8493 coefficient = -3.41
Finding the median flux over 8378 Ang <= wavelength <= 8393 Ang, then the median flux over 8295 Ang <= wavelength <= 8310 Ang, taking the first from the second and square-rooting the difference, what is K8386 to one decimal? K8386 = 1.1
